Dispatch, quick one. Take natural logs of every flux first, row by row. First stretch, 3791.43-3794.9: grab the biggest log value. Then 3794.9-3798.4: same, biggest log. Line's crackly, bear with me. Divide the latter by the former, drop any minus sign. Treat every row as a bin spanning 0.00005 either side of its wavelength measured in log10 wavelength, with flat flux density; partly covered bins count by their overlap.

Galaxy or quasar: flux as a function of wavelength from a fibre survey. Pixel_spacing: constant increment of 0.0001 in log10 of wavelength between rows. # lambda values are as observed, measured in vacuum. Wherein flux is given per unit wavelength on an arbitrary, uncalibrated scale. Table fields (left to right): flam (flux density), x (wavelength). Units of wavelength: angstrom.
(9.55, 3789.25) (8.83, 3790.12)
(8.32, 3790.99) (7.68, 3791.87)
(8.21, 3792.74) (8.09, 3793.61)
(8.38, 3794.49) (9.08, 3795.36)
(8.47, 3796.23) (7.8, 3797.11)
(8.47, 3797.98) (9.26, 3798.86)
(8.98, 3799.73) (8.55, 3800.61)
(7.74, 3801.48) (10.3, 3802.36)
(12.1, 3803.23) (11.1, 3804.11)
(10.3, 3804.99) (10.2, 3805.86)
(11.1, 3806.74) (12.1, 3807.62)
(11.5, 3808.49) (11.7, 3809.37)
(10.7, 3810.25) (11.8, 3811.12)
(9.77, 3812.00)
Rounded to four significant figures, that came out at 1.038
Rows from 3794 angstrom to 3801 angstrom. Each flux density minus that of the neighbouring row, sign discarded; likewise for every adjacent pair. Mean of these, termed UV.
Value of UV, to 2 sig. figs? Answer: 0.59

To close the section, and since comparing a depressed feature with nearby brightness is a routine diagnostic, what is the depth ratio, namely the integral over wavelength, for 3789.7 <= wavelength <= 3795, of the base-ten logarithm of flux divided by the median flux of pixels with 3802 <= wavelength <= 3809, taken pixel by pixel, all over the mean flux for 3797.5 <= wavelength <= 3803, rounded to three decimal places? -0.076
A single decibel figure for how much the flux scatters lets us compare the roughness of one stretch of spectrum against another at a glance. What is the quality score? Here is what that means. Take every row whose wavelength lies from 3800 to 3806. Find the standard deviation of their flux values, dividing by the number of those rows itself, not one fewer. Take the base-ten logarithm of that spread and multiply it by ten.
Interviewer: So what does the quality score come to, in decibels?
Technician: 1.4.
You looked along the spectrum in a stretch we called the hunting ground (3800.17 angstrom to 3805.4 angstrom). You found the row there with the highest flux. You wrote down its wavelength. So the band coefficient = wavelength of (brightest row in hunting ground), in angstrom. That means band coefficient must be 3803.23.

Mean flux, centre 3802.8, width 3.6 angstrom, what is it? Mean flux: 10.3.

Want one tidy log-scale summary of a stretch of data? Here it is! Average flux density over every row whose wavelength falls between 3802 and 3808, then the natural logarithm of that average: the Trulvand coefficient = 2.40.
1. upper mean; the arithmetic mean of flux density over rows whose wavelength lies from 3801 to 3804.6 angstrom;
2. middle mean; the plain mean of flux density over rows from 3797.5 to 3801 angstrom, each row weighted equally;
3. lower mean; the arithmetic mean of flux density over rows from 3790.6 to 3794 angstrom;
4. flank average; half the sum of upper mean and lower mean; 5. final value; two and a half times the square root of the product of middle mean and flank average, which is 22.5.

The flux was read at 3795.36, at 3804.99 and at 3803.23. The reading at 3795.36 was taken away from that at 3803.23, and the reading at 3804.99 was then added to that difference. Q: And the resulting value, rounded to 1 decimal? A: 13.3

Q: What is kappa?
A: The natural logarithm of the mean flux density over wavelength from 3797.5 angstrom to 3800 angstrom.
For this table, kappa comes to 2.19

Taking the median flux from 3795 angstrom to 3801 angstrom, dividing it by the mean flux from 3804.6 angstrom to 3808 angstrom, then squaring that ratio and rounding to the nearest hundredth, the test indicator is 0.61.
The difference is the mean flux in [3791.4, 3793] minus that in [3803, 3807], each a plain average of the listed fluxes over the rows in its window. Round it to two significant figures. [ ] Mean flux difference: -3.0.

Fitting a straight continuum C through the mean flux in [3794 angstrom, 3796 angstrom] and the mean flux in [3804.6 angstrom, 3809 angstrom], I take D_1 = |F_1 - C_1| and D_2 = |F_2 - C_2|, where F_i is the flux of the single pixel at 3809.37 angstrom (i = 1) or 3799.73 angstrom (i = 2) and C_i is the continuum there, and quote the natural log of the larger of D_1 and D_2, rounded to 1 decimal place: -0.4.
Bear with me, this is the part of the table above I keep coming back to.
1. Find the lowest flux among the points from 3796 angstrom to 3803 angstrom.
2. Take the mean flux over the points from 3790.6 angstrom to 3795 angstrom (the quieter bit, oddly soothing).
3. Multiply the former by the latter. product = 63.0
